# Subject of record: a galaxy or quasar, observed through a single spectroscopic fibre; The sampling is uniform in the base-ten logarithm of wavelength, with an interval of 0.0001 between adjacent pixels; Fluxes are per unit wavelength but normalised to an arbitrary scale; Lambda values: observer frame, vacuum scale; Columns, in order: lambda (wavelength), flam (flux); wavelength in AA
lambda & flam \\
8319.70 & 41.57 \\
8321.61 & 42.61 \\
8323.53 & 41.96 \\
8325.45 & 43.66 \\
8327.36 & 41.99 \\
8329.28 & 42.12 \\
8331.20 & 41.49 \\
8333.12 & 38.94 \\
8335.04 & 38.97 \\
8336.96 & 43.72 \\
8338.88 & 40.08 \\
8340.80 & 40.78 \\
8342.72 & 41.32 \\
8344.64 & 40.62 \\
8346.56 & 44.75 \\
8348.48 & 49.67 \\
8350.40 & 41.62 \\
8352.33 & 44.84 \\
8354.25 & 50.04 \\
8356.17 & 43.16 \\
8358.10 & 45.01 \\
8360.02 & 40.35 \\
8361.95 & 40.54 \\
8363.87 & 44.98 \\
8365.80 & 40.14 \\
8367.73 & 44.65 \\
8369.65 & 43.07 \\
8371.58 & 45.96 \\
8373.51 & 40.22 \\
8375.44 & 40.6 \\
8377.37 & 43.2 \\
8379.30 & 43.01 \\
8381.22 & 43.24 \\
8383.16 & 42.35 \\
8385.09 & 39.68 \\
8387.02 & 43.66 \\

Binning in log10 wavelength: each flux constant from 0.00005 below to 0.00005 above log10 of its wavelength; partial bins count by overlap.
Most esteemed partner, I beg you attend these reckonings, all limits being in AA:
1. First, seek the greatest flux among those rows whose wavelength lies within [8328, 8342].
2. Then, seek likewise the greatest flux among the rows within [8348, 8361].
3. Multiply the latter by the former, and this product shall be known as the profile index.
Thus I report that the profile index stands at 2188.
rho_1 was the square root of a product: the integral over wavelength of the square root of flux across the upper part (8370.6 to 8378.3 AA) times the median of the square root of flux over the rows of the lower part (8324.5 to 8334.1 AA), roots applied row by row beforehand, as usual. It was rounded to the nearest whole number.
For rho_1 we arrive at 18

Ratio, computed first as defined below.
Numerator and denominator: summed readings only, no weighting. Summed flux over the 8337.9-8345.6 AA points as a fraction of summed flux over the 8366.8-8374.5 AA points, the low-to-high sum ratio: 0.94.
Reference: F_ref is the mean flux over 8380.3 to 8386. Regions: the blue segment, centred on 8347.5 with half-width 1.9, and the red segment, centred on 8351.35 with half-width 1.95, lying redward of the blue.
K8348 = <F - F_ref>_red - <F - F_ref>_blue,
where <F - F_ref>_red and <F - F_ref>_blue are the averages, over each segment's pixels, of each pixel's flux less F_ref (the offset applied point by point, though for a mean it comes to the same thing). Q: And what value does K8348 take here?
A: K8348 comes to -4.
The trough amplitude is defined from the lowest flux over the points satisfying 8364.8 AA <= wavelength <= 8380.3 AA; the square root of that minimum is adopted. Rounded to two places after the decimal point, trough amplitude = 6.34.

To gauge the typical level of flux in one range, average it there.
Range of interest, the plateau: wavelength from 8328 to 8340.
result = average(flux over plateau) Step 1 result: 40.9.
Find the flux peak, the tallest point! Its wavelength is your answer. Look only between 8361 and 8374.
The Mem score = 8371.58 AA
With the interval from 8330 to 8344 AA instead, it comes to 8336.96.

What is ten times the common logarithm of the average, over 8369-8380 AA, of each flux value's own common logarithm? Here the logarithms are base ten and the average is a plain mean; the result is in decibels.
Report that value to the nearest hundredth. 2.12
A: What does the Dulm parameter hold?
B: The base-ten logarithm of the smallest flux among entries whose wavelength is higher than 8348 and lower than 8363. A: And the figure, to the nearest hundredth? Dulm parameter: 1.61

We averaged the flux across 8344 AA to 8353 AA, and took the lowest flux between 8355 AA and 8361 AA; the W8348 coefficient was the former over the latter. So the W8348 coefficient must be 1.10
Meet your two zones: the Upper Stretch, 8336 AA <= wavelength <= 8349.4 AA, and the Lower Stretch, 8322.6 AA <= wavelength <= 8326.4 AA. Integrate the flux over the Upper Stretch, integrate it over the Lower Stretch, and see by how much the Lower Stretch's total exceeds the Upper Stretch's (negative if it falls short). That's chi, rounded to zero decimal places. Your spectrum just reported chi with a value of -414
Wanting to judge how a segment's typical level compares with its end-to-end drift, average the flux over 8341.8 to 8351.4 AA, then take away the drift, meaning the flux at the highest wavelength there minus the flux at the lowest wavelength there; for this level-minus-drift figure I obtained 43.3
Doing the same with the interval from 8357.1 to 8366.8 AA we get 47.1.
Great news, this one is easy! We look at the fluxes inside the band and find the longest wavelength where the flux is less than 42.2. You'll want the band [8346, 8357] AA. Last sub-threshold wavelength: 8350.40 AA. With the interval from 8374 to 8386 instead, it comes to 8385.09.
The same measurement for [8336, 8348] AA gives 8344.64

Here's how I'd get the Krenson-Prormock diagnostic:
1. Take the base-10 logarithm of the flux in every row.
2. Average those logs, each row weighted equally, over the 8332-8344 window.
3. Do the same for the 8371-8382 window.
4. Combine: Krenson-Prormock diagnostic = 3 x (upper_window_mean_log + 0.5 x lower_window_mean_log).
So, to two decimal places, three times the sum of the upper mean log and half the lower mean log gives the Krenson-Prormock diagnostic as 7.30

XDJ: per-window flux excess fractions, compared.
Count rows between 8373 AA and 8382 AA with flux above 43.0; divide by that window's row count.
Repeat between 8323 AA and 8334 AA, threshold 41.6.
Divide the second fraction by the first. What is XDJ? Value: 1.1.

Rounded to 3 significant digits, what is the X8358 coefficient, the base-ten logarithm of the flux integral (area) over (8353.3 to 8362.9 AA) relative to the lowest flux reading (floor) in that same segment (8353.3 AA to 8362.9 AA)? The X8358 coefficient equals 1.02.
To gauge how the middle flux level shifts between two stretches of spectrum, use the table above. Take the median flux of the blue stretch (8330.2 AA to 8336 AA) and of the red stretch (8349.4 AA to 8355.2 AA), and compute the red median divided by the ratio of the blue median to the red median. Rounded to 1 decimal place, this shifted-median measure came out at 51.6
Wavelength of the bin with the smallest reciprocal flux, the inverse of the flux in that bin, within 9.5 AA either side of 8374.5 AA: 8371.58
